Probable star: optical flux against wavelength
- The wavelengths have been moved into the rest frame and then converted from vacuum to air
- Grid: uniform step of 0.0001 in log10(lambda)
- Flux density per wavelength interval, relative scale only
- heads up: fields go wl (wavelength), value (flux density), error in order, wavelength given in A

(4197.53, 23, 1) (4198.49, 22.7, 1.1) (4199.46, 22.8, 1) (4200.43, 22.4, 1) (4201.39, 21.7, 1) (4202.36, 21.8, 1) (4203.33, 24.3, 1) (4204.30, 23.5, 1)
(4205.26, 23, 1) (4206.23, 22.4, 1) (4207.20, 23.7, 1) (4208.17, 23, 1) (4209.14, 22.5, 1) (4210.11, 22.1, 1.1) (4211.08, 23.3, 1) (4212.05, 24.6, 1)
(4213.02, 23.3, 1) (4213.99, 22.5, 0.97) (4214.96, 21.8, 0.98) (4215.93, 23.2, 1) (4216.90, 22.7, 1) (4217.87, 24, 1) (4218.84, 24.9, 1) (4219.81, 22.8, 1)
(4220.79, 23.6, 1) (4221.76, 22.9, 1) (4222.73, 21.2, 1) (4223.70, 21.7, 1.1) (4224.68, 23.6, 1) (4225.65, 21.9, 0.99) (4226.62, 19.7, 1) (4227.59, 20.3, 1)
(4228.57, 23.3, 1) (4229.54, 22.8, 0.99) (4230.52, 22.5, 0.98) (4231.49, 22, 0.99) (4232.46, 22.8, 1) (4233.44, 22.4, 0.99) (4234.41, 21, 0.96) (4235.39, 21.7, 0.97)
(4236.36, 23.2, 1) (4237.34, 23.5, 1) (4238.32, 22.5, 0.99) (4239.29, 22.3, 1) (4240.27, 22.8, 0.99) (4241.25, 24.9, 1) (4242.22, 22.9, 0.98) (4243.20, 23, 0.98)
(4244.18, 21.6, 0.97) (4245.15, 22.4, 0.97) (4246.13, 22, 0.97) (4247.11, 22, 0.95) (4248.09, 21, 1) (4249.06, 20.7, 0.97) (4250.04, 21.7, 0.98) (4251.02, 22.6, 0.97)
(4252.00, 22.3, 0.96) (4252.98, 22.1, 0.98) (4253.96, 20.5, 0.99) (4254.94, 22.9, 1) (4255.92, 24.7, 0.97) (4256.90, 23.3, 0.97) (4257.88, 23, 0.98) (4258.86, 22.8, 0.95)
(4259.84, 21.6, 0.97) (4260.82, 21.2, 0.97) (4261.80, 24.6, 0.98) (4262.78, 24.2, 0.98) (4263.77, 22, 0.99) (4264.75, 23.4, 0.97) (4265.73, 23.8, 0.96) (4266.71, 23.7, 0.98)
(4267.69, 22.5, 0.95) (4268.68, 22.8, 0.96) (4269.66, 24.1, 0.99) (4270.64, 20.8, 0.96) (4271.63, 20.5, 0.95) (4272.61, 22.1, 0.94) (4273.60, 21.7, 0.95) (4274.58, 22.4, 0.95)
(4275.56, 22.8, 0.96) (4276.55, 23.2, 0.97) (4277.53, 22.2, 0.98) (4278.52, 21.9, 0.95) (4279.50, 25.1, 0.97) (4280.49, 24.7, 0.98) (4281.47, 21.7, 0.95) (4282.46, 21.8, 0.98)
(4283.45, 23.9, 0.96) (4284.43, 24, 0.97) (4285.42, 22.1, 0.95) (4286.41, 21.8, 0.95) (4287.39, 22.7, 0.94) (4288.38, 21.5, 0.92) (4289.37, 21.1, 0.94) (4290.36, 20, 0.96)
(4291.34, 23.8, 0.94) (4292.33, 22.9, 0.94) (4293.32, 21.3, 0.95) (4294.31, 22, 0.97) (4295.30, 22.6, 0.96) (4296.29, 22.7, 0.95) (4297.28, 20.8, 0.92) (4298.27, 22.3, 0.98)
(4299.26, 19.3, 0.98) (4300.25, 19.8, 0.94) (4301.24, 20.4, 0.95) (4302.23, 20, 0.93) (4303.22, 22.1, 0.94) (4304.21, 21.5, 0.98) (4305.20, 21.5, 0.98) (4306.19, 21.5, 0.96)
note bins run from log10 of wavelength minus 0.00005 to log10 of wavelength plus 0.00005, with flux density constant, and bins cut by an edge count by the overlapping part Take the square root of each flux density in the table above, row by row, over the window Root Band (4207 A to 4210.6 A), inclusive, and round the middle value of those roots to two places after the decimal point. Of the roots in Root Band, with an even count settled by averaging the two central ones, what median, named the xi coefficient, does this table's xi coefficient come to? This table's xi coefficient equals 4.77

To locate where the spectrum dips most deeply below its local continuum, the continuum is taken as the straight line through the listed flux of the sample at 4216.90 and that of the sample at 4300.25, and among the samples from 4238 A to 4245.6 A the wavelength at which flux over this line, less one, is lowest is 4244.18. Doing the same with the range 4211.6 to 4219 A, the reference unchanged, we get 4214.96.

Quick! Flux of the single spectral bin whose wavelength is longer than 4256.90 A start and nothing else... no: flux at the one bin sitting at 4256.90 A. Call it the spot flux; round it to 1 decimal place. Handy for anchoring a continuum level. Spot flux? 23.3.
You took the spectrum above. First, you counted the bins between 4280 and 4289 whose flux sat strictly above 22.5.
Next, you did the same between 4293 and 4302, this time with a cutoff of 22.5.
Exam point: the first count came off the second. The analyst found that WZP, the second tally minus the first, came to -2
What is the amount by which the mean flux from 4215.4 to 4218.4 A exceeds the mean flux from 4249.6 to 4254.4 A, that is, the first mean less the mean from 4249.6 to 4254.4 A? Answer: 1.5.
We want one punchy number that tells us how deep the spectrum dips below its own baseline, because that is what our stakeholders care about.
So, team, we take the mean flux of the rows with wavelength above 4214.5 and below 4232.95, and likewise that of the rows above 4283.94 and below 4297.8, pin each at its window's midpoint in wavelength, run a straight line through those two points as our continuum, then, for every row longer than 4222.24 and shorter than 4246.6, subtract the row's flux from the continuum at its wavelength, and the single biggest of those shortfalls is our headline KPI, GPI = 2.8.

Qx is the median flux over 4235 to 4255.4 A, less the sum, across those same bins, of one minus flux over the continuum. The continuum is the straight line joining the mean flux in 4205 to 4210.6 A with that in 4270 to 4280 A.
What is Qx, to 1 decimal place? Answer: 22.1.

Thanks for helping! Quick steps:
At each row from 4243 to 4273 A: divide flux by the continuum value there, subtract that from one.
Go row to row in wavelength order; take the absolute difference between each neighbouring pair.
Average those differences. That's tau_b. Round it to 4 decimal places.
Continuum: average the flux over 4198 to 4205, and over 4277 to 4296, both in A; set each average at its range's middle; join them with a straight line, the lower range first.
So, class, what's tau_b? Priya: 0.0465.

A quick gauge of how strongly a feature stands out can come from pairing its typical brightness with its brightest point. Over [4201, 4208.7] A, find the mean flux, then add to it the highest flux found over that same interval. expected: 47.2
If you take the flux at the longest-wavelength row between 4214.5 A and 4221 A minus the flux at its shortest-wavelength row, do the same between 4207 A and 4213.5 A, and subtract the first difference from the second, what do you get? -2.2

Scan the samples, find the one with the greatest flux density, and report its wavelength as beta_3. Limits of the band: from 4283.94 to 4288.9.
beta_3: 4284.43 A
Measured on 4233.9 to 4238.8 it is 4237.34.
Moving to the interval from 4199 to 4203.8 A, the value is 4203.33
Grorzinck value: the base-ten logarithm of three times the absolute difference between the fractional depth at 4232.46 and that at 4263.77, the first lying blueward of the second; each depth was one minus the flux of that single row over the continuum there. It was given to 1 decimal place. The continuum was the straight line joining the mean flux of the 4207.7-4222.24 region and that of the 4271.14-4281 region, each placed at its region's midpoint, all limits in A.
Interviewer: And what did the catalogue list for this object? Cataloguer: -1.1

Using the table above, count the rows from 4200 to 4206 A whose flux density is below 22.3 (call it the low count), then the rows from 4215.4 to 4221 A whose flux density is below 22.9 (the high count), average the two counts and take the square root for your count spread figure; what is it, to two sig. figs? 1.4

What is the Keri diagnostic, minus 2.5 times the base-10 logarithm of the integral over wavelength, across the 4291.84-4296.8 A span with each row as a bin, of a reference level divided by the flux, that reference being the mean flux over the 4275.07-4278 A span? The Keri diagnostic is -1.8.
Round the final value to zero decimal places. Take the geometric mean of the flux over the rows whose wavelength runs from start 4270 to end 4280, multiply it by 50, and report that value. 1112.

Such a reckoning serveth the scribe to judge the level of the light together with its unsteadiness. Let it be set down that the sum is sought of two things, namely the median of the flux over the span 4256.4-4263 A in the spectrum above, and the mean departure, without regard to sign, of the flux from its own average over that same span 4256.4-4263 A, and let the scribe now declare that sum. 23.9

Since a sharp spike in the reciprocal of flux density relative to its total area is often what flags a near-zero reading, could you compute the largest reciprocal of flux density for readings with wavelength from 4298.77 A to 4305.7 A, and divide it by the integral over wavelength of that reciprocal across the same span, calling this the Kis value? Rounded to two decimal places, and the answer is 0.15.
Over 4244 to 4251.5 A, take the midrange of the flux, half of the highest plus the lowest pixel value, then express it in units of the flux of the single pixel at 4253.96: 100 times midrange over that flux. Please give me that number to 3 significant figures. 106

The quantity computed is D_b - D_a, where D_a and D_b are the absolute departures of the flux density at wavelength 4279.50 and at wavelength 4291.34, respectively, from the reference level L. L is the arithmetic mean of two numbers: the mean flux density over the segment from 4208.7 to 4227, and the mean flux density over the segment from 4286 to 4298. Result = -1.3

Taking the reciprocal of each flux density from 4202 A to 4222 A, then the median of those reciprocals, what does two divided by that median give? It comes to 46.0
